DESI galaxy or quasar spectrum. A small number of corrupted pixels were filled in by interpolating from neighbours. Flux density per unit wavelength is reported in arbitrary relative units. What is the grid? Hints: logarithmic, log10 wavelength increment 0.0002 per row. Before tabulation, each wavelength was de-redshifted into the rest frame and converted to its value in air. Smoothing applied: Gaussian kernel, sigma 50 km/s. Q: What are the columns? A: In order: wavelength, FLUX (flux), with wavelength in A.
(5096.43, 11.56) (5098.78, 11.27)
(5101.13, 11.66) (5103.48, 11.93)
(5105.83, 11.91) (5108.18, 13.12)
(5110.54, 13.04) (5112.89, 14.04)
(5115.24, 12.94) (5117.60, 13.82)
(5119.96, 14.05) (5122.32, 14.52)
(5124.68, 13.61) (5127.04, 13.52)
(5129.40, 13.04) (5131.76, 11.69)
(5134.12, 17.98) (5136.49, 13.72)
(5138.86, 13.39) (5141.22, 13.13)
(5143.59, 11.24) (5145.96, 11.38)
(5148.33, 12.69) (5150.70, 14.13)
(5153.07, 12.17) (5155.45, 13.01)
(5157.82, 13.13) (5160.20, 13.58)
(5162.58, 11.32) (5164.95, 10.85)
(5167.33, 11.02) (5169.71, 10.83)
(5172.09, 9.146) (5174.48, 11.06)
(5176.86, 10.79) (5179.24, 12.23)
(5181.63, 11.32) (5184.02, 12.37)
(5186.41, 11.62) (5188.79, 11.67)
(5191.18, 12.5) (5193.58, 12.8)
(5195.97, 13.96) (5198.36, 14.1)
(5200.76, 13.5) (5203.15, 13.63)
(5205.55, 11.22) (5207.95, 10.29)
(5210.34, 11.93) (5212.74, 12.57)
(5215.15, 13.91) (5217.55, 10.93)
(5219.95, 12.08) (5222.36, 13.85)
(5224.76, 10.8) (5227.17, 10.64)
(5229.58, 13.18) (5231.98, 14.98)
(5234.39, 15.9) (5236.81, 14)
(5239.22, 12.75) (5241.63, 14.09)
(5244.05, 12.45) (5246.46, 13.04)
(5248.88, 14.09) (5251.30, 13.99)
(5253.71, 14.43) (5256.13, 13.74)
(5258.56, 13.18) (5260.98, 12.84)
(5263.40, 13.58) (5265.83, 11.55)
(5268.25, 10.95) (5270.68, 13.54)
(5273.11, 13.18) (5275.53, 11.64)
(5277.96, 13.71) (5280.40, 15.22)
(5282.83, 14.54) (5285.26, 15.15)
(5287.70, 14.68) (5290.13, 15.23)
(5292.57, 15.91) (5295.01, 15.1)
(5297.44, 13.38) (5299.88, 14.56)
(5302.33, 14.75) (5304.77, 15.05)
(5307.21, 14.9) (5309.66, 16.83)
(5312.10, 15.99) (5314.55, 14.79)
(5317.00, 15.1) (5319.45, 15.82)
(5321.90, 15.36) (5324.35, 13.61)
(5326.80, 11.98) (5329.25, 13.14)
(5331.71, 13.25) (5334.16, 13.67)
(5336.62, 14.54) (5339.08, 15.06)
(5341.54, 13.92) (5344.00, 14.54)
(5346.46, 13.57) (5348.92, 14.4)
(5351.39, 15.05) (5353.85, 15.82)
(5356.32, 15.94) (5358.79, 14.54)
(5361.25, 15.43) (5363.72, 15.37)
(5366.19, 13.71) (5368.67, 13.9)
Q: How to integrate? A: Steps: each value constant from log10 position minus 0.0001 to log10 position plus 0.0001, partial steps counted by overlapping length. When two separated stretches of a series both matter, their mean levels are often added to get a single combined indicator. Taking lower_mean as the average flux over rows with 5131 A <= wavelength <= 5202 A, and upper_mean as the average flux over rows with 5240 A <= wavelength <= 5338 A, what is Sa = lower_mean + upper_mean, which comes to 26.5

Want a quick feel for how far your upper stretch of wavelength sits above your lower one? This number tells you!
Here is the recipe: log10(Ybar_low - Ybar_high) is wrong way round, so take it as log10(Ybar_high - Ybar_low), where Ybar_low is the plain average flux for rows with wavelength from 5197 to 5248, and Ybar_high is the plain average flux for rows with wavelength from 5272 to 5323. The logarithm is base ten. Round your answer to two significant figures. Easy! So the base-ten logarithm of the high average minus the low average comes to 0.29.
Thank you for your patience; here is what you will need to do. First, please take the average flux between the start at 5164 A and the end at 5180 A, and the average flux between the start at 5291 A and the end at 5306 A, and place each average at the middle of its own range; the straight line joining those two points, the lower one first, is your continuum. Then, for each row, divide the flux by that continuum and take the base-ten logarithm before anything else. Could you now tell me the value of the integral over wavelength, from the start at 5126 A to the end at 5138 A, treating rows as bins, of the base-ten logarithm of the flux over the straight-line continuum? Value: 1.9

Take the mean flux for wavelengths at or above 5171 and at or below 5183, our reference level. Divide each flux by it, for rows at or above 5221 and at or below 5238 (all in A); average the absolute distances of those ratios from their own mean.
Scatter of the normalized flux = 0.14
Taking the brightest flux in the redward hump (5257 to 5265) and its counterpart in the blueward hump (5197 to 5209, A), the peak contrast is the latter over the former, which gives 1.04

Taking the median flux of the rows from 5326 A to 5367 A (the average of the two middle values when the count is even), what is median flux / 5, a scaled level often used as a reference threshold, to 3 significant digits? 2.91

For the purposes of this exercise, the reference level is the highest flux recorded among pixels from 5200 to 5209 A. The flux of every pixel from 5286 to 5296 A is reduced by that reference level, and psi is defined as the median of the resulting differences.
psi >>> 1.5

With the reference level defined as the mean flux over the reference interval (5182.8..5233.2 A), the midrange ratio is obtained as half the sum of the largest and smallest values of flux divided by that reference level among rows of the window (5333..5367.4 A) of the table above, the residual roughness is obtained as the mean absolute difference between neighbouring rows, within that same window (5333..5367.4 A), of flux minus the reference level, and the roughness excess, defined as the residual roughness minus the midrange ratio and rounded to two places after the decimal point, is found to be -0.37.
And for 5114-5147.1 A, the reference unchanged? 0.18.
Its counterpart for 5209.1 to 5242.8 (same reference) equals 0.54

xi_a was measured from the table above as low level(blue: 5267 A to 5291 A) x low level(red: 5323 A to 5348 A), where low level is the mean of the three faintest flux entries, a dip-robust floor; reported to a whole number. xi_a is 152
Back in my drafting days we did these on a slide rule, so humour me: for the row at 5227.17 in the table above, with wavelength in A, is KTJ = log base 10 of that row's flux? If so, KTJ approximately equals 1.03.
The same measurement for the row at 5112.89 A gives 1.15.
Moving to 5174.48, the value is 1.04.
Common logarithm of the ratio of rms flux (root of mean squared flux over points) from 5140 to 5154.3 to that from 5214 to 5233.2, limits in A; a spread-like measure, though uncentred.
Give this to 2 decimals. -0.01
